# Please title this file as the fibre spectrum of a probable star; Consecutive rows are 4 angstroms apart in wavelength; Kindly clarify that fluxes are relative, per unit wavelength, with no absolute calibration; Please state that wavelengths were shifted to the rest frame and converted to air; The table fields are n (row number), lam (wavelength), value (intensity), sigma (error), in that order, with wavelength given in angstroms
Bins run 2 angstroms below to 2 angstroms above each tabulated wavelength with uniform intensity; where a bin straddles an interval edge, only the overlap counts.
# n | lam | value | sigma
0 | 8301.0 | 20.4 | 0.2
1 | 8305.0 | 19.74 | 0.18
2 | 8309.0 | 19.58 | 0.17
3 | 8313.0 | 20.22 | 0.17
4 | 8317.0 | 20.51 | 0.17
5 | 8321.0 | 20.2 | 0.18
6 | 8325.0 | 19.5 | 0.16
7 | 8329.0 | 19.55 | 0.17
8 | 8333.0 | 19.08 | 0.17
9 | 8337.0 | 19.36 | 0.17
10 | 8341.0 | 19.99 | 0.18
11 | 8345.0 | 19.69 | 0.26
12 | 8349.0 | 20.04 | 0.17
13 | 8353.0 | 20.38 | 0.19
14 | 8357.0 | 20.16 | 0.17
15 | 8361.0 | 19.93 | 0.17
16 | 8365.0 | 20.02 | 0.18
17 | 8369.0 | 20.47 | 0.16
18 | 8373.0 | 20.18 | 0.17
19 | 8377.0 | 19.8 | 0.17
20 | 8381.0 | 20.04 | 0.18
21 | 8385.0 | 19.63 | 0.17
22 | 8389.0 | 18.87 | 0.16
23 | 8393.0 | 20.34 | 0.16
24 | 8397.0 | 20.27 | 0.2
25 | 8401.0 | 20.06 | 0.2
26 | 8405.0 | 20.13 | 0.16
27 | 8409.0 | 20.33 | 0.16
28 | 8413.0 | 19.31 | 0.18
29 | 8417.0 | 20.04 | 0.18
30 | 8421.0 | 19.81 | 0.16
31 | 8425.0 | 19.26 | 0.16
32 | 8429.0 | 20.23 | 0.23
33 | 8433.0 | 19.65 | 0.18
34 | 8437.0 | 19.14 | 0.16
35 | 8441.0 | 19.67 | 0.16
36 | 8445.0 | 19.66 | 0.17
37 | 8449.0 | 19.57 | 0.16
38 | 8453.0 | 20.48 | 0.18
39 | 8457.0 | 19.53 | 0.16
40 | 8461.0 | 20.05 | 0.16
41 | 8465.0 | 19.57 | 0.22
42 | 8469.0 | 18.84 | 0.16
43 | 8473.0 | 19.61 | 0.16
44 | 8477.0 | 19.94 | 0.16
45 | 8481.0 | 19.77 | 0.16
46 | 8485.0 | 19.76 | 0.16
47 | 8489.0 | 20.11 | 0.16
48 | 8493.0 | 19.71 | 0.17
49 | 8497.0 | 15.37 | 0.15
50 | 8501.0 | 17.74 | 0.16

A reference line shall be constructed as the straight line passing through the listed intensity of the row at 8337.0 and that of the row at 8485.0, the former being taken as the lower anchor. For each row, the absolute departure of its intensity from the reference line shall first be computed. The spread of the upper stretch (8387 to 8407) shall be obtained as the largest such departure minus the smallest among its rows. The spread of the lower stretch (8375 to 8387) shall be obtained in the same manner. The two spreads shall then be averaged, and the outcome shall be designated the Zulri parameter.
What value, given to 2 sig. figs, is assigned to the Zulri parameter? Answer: 0.36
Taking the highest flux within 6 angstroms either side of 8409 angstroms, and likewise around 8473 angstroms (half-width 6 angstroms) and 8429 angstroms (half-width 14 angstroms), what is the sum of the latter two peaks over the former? 1.98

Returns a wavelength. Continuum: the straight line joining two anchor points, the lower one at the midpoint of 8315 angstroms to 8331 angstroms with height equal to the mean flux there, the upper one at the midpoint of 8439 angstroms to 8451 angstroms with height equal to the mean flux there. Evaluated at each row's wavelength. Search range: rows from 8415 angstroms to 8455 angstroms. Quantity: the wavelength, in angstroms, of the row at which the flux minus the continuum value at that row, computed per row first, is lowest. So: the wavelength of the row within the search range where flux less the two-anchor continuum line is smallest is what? 8437.0 angstroms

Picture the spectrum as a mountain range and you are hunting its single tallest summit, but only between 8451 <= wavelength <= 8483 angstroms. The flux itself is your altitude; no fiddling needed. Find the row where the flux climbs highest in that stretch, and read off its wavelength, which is 8453.0 angstroms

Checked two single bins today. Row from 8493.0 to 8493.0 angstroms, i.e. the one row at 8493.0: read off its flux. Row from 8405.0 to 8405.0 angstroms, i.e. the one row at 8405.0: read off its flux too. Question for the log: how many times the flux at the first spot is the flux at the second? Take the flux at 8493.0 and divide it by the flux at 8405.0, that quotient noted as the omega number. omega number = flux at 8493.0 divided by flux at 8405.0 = 0.98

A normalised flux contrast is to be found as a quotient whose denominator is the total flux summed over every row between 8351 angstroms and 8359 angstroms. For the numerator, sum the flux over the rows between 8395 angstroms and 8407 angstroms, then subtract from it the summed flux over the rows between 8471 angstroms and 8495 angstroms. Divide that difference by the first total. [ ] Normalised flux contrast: -1.4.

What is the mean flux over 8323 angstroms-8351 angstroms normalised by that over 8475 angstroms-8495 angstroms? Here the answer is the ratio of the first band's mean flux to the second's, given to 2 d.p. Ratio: 0.99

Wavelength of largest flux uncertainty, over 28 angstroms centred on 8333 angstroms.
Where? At 8345.0 angstroms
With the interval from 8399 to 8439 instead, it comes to 8429.0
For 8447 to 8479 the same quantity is 8465.0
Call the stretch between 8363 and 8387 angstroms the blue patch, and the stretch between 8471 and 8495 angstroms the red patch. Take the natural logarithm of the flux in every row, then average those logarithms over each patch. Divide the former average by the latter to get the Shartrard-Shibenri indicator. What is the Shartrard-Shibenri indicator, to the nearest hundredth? 1.00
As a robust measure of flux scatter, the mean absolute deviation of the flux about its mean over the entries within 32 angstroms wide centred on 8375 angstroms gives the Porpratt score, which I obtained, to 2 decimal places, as 0.33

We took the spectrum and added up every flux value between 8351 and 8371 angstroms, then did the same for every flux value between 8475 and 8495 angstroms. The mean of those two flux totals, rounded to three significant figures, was 100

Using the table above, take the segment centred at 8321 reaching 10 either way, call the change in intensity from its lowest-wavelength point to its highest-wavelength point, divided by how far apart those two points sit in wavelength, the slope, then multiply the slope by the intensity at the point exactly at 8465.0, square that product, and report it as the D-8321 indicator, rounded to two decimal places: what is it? 0.67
